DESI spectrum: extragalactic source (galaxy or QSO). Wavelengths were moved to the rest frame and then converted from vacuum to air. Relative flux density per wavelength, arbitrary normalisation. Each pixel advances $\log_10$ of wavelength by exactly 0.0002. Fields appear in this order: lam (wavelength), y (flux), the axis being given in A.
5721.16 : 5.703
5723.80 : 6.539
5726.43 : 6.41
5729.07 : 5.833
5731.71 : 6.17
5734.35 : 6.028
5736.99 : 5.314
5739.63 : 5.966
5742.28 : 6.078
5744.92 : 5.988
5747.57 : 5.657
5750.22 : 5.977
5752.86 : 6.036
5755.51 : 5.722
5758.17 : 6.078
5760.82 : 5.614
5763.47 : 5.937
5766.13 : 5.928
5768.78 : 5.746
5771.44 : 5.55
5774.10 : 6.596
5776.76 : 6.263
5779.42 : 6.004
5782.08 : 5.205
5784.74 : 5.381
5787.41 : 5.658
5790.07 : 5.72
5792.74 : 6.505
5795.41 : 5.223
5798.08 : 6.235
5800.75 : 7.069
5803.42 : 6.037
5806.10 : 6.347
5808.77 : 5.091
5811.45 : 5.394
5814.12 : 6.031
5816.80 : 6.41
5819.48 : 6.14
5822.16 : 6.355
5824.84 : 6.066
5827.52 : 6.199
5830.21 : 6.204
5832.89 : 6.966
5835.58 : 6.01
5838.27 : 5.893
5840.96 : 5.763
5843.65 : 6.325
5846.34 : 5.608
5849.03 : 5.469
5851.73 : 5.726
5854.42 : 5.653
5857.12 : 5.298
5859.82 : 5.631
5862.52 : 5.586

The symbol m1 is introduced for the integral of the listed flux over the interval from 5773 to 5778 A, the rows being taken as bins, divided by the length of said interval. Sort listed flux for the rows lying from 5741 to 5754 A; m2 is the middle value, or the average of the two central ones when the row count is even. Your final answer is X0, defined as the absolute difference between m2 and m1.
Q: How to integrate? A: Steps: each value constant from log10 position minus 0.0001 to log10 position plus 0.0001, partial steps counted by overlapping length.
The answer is 0.44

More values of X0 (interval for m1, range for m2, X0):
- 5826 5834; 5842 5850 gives 0.83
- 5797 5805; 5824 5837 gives 0.25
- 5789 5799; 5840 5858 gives 0.26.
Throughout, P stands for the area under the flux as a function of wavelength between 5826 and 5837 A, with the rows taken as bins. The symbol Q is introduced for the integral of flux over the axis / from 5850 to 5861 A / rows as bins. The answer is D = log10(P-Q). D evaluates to 0.93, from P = 69.7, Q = 61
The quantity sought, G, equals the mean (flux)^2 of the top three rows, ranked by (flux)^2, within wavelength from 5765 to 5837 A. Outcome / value 47.3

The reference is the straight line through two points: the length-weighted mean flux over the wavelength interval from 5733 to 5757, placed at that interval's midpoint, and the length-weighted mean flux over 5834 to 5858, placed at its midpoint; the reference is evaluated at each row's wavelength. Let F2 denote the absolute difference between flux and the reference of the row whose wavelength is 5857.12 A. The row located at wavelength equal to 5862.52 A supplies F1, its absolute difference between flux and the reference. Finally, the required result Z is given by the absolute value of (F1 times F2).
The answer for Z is 0.08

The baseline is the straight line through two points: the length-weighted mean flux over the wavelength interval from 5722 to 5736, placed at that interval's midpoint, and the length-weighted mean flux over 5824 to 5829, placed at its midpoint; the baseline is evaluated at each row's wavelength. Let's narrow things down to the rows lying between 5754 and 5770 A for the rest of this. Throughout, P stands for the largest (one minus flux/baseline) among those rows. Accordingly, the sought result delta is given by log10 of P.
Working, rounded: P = 0.09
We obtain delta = -1.06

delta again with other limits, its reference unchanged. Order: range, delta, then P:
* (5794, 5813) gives -0.77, 0.17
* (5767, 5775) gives -1.01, 0.10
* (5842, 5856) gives -0.97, 0.11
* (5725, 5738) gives -0.86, 0.14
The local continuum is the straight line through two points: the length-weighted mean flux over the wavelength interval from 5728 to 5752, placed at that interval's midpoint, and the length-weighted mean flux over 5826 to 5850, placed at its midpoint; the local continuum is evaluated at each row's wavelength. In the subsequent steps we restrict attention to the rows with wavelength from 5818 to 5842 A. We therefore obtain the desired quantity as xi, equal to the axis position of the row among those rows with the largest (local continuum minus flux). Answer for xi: 5840.96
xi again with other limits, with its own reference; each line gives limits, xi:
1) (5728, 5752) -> 5736.99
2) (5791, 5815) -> 5808.77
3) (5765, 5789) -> 5782.08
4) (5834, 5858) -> 5857.12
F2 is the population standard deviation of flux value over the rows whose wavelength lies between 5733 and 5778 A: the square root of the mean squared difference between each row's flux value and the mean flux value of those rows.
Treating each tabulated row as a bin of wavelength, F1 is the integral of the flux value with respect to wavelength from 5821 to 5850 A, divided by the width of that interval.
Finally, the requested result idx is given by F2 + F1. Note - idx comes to 6.37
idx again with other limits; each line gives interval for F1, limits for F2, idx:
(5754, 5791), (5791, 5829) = 6.33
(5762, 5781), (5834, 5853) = 6.25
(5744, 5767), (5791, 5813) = 6.53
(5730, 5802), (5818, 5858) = 6.32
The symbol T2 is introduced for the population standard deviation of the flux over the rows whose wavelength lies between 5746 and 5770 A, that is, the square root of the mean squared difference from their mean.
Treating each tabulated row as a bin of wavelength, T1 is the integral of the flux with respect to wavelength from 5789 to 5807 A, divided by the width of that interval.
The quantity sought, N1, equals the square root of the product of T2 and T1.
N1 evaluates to 1.0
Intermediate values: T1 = 6.16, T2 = 0.2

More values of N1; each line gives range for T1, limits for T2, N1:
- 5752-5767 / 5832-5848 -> 1.6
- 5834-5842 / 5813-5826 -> 1.0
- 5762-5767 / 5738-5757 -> 0.9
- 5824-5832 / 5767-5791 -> 1.6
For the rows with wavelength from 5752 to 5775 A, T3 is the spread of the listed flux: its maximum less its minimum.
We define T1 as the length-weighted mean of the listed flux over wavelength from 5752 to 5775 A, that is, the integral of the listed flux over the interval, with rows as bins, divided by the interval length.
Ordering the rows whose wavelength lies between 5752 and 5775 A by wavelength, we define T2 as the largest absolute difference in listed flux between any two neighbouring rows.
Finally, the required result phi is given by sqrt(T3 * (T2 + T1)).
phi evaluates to 2.7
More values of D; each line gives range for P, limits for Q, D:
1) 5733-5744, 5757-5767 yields 0.74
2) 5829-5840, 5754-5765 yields 0.66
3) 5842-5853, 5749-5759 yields 0.62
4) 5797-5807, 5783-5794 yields -0.23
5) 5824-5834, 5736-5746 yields 0.71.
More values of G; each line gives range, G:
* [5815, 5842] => 43.3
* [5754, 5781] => 39.9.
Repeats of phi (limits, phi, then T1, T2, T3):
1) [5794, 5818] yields 3.8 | 5.98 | 1.3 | 1.98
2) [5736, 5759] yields 2.2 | 5.87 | 0.7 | 0.76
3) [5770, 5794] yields 3.1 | 5.87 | 1.0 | 1.39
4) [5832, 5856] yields 3.2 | 5.91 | 1.0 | 1.50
